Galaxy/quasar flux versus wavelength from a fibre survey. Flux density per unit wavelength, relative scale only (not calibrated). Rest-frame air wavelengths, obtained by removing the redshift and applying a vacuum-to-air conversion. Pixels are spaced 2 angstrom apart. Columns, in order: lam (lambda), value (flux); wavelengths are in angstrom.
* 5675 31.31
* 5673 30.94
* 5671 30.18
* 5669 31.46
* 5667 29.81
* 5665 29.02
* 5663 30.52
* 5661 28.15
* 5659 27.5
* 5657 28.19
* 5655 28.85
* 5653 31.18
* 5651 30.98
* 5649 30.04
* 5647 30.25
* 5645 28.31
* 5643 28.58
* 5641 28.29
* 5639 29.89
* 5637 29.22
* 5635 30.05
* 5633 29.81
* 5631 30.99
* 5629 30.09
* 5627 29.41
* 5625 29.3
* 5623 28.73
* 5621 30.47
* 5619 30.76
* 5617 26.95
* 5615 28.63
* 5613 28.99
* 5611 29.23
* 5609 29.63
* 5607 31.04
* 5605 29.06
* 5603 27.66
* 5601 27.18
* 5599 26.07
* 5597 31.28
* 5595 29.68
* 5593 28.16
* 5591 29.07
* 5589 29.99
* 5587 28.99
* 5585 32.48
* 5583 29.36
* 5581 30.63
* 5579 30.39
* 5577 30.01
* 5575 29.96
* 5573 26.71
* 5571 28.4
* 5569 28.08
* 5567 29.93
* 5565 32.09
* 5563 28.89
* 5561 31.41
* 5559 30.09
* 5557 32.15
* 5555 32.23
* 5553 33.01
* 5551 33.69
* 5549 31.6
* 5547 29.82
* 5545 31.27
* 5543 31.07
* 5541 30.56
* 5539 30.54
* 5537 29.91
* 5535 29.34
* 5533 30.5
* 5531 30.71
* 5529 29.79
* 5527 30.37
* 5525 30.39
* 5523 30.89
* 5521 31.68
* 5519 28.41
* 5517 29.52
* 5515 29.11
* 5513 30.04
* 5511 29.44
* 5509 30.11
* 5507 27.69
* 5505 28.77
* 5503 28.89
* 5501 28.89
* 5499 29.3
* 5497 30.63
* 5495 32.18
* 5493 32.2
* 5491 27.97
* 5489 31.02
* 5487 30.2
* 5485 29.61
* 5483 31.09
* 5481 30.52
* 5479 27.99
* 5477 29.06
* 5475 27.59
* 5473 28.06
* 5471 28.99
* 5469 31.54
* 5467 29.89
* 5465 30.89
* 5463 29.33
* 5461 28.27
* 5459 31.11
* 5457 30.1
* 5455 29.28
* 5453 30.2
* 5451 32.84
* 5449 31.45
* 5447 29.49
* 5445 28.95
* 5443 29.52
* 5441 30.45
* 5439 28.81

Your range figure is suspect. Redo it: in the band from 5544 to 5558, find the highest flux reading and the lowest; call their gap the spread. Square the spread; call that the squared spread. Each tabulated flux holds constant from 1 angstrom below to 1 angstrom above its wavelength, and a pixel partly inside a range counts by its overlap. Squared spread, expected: 15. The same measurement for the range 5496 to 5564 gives 36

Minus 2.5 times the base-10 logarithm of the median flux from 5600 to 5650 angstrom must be -3.67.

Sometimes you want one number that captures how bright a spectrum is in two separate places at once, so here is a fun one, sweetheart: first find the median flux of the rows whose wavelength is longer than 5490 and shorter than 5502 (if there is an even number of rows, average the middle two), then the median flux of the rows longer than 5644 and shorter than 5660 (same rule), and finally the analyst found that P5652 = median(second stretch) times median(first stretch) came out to 882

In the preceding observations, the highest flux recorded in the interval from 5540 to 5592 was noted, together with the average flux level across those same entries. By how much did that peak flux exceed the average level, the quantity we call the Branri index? 3.2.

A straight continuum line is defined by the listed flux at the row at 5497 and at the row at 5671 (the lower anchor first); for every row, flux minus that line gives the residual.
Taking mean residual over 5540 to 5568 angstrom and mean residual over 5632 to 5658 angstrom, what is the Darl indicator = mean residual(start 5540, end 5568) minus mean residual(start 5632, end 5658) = 1.5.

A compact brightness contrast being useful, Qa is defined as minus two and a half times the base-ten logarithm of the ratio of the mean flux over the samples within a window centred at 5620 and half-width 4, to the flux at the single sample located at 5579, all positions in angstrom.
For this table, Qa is 0.042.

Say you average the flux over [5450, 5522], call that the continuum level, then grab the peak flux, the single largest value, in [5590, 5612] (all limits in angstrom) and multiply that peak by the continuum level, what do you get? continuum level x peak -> 932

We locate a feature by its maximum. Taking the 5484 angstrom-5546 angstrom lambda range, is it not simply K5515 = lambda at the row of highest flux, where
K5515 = 5493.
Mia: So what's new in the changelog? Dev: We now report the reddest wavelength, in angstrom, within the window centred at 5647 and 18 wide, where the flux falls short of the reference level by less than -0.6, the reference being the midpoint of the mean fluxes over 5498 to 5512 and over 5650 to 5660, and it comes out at 5653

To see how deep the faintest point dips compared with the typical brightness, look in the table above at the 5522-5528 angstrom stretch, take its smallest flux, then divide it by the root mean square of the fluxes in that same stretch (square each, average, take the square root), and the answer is 0.99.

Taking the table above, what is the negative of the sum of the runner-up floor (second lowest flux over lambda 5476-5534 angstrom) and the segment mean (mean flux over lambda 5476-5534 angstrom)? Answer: -57.9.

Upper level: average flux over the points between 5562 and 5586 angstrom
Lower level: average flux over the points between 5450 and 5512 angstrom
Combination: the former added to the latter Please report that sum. 59.5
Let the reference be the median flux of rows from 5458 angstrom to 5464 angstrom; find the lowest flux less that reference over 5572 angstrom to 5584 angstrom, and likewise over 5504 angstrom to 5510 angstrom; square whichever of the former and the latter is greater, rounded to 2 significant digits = 2.7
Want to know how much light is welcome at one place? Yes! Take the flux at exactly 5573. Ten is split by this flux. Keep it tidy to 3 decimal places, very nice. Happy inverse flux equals 0.374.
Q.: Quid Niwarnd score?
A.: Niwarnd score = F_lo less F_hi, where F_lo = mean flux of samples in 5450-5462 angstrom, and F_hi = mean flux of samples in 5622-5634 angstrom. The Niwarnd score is 0.6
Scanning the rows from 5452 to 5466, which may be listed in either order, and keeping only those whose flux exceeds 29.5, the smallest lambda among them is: 5453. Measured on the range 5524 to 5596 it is 5525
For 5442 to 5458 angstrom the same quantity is 5443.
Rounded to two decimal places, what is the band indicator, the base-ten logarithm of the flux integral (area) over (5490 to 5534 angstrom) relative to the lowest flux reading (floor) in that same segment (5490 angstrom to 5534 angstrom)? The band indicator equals 1.68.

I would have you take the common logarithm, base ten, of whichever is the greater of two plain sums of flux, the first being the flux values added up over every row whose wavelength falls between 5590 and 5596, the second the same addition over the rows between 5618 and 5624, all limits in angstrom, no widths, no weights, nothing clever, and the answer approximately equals 1.95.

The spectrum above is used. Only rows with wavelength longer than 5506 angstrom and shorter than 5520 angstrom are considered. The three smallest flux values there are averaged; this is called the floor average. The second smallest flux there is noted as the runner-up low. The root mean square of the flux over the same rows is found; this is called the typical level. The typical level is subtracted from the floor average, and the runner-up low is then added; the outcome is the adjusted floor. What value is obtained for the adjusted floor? 27.6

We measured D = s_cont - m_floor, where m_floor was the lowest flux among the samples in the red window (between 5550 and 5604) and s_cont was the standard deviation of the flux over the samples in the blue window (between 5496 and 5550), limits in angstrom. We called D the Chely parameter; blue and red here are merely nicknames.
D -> -25.1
